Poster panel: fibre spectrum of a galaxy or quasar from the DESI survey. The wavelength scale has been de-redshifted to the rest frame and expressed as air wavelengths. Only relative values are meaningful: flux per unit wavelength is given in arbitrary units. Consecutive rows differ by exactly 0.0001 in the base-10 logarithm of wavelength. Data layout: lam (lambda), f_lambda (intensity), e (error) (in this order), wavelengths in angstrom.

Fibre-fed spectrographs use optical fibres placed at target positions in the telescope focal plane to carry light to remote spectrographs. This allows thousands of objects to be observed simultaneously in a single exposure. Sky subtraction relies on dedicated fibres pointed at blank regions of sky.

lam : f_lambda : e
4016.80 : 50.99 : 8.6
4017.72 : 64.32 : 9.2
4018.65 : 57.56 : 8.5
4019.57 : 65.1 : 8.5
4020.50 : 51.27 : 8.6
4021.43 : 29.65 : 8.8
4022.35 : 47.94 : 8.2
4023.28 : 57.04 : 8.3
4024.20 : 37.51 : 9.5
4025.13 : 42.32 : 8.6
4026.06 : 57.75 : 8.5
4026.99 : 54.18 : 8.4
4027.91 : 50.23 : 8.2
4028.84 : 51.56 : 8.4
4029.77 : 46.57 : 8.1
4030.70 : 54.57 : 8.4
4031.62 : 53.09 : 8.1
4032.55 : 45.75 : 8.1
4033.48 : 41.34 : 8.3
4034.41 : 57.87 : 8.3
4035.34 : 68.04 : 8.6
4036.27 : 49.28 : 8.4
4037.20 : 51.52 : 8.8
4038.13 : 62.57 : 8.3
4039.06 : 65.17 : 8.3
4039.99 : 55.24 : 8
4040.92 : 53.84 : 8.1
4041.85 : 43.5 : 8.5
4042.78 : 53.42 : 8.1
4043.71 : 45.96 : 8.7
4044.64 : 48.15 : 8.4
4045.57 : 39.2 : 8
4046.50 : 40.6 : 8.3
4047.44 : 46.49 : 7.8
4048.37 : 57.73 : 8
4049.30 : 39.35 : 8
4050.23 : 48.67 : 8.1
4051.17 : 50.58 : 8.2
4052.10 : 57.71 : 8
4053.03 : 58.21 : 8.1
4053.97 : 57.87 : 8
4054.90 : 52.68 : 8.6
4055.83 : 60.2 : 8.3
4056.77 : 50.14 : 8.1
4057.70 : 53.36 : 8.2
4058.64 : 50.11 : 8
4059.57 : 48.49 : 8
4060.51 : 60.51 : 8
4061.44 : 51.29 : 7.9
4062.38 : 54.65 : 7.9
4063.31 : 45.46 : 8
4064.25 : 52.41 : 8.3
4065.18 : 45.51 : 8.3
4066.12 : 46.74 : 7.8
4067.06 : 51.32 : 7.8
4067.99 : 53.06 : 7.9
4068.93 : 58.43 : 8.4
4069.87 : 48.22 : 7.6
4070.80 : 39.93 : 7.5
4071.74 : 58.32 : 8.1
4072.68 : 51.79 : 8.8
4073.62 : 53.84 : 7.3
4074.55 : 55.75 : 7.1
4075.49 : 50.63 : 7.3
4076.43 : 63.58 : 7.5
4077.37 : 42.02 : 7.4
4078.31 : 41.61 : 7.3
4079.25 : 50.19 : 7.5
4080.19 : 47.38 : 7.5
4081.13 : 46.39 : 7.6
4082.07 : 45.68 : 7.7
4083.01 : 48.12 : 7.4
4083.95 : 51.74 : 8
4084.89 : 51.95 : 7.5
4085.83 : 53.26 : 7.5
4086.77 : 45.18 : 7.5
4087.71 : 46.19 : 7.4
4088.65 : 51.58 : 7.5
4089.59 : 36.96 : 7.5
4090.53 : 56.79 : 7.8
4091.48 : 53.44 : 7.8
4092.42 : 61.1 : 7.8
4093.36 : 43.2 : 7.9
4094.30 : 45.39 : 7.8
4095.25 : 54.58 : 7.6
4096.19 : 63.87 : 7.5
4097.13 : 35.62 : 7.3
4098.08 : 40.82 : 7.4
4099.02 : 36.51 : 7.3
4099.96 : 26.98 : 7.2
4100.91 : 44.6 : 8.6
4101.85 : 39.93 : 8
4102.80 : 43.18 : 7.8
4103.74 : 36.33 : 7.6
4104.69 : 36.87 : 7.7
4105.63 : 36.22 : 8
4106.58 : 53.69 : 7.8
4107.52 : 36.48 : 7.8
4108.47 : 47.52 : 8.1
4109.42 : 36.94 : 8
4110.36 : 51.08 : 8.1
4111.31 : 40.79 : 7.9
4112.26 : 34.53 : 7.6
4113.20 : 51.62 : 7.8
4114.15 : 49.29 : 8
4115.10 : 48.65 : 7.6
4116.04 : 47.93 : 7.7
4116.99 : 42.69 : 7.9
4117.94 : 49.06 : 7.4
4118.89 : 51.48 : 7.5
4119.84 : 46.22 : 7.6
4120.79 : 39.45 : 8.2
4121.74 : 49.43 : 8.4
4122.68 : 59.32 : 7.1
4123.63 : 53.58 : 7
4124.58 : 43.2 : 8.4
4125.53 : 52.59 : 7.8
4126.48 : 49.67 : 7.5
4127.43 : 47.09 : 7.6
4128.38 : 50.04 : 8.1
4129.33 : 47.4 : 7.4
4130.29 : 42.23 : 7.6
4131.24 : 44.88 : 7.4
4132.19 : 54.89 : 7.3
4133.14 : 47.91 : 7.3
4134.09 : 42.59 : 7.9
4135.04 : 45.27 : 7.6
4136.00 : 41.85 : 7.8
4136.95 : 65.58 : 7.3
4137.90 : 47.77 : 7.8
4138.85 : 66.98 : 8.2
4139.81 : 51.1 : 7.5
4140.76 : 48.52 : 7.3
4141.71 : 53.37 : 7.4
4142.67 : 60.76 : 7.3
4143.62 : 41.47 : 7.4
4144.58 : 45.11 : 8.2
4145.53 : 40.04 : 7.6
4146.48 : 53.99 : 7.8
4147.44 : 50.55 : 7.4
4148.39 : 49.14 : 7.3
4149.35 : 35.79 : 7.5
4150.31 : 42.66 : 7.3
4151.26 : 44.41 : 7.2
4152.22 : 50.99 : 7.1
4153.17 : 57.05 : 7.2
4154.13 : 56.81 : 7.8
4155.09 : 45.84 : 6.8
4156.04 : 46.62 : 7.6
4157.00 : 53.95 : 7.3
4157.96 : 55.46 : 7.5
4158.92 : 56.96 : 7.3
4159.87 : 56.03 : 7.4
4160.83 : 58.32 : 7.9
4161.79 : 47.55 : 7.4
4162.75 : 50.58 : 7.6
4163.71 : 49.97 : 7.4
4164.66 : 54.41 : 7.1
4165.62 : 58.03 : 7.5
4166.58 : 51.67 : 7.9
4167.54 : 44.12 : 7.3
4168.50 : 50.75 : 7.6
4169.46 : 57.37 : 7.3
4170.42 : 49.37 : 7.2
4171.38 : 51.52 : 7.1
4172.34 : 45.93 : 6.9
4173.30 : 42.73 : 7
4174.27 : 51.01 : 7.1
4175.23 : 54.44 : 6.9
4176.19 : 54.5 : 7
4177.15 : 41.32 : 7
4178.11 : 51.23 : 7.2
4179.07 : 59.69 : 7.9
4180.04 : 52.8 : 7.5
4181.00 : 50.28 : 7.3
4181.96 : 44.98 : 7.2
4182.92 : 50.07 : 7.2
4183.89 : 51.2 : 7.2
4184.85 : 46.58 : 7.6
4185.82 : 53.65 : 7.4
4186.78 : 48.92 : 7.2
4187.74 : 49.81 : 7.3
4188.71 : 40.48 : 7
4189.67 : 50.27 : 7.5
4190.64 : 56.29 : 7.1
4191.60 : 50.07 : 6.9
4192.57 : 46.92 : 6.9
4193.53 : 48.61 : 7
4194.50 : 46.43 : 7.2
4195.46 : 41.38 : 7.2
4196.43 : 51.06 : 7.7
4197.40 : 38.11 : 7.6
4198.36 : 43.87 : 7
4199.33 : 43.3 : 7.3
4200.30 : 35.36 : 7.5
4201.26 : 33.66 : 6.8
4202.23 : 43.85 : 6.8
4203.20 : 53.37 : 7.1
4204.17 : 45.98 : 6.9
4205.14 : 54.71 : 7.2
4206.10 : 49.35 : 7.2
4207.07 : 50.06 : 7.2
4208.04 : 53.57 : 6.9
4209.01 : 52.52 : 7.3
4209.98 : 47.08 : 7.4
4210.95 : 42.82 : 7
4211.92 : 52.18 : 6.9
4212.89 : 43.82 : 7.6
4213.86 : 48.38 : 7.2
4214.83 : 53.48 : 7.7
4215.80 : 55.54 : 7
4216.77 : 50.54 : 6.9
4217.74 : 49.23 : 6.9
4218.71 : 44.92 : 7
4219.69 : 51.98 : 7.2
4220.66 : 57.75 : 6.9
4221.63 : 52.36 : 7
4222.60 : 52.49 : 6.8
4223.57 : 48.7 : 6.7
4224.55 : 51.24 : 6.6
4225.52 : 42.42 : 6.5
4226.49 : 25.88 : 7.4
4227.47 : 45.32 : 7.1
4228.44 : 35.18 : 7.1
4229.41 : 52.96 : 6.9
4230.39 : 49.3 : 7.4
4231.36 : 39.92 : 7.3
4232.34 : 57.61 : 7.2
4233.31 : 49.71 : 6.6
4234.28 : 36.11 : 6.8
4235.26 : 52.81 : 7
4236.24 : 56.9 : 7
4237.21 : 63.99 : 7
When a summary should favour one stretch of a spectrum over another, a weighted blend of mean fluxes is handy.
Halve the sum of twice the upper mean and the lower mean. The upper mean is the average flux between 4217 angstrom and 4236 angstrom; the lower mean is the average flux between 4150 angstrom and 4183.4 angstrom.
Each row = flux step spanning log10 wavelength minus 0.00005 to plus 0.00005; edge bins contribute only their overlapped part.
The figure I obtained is 73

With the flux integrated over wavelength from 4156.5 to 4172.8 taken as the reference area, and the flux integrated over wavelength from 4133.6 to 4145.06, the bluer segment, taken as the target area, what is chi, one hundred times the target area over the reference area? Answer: 68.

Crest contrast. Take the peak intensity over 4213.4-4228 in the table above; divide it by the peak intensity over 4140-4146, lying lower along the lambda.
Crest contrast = 0.950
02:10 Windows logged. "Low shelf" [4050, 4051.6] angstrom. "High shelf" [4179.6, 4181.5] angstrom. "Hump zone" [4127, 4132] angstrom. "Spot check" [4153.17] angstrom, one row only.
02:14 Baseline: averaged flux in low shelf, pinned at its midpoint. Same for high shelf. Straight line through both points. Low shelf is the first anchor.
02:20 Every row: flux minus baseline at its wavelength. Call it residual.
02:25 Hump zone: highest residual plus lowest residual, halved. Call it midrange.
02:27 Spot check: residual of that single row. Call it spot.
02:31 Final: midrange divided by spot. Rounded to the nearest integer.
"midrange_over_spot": -1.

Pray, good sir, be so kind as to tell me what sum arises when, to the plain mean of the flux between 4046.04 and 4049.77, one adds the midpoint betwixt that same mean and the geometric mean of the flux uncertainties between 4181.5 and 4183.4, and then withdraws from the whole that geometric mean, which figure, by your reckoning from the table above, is 65.5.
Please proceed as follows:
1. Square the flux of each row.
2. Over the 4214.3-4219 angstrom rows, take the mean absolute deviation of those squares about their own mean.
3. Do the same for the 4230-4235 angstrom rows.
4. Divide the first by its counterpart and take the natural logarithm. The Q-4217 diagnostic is -0.7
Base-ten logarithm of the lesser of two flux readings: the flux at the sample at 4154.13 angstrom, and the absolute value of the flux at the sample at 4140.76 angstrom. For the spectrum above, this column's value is 1.69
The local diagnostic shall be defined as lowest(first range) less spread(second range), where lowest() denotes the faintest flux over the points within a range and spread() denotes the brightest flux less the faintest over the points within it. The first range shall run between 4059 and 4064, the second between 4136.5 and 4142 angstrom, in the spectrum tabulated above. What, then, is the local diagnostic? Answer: 26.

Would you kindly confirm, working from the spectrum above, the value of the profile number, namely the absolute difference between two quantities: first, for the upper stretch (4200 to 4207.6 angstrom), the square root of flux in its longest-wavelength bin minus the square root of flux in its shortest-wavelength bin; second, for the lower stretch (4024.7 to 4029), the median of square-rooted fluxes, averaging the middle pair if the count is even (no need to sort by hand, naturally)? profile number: 6.1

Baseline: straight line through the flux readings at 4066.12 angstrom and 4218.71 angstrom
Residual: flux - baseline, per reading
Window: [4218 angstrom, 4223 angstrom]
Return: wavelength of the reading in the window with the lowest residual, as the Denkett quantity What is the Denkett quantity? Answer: 4218.71 angstrom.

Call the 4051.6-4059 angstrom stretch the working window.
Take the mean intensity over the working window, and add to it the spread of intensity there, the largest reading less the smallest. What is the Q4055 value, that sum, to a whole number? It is 65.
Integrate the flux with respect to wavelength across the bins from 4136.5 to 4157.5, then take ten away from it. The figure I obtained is 1048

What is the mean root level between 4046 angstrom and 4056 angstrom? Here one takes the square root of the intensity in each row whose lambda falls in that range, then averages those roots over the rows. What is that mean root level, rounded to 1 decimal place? 7.2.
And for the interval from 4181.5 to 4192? 7.0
